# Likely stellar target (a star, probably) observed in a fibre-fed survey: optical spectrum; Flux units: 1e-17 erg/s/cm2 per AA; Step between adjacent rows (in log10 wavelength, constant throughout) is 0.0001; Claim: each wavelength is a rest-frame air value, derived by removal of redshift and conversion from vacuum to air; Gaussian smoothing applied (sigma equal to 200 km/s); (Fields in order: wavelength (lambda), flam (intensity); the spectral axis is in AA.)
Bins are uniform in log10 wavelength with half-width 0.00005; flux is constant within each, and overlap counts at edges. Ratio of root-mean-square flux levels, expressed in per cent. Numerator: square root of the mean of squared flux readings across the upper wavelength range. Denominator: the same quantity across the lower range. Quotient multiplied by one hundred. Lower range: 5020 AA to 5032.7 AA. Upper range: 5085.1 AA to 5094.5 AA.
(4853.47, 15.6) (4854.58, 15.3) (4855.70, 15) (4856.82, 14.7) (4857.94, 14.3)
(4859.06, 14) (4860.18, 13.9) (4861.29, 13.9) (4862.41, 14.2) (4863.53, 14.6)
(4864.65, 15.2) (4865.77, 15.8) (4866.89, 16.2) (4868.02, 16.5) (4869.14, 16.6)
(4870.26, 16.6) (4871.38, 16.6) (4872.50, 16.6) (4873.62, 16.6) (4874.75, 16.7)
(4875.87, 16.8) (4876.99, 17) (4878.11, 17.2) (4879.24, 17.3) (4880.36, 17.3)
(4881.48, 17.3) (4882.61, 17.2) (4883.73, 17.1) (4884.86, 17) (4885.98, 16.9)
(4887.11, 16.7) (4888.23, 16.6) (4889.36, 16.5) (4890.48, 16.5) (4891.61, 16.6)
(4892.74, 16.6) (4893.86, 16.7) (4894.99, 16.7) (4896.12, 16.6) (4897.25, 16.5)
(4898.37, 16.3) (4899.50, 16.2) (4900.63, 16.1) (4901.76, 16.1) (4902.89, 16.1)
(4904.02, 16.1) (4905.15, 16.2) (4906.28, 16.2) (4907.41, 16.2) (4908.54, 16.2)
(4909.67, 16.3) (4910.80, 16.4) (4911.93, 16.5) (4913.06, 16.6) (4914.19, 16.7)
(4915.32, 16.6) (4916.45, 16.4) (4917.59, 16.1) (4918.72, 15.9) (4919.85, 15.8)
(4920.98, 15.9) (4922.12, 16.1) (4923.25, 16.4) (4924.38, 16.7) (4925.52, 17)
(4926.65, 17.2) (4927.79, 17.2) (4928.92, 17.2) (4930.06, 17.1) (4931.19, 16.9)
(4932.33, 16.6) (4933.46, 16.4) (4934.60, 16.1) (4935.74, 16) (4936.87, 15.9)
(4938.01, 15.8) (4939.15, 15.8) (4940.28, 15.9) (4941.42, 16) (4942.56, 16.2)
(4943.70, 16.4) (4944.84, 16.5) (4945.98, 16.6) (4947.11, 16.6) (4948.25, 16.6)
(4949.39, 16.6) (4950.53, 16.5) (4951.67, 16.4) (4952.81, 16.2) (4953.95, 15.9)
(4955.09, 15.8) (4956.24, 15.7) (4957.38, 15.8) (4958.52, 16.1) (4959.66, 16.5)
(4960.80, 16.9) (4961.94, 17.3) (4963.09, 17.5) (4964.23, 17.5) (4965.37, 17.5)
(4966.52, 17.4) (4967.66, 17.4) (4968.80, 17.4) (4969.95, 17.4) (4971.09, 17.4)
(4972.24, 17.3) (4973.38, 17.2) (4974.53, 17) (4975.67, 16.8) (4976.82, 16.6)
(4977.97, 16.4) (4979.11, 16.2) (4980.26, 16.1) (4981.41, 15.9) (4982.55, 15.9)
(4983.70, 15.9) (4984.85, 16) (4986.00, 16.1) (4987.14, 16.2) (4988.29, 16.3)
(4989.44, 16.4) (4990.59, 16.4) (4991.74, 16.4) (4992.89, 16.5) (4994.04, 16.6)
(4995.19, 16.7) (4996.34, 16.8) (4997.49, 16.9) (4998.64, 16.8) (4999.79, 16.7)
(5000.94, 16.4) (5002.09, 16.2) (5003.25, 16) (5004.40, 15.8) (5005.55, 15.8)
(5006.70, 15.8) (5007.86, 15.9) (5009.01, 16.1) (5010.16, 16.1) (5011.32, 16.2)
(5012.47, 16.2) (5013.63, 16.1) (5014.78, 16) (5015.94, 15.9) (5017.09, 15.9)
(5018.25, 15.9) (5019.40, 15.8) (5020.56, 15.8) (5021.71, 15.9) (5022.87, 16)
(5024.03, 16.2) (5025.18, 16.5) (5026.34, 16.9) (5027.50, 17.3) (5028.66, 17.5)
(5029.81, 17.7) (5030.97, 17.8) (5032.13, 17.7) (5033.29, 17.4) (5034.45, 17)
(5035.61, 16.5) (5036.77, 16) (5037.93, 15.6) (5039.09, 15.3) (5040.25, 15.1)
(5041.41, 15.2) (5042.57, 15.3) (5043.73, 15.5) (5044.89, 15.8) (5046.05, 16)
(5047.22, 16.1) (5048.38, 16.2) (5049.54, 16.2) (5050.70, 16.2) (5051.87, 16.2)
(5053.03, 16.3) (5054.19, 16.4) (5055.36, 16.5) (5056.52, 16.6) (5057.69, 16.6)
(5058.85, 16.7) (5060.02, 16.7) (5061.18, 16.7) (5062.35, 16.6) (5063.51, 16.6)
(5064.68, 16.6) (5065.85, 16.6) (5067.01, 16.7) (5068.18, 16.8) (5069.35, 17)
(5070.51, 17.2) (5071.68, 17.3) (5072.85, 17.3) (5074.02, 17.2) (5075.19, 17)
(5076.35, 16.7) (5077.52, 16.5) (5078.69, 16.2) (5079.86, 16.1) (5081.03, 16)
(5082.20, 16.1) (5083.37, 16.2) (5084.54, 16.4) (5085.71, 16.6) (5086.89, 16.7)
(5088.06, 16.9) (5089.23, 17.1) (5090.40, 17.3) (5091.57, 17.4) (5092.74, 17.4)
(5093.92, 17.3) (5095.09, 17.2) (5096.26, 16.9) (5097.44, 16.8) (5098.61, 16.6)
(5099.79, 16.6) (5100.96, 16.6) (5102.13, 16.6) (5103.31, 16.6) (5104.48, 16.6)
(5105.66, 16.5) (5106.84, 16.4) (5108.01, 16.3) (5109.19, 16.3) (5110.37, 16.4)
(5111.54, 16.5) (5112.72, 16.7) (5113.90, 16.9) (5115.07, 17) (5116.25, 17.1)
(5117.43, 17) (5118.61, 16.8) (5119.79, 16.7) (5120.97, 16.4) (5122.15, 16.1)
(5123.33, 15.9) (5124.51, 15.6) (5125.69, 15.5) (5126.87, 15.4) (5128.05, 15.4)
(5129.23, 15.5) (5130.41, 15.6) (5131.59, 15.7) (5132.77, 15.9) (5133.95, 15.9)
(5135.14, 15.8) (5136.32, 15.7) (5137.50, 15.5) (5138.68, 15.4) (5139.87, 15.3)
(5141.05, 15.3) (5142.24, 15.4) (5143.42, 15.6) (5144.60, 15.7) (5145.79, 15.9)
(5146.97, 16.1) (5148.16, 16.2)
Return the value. 101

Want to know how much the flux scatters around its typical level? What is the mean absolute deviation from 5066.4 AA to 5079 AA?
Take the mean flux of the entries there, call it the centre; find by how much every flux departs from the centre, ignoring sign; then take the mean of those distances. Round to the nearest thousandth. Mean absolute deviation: 0.291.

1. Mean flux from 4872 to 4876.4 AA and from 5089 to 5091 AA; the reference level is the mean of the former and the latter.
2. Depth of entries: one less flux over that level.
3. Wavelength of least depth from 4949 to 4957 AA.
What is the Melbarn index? 4949.39 AA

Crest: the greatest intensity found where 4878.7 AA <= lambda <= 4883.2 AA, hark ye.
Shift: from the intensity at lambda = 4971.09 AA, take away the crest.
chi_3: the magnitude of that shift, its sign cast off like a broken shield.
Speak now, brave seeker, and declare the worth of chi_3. 0.10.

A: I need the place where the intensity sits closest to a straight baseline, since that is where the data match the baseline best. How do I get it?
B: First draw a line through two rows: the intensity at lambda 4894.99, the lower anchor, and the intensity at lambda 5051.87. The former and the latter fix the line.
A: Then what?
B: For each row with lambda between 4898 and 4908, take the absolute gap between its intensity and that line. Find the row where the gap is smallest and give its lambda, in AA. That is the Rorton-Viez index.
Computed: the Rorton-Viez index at 4898.37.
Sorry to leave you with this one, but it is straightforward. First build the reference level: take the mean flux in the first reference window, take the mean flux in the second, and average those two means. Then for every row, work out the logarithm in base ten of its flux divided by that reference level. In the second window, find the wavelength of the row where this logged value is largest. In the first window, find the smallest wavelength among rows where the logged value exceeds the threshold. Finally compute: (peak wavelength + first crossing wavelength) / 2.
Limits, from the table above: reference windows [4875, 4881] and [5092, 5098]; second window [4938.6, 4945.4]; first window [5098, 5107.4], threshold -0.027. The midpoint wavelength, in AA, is 5021.7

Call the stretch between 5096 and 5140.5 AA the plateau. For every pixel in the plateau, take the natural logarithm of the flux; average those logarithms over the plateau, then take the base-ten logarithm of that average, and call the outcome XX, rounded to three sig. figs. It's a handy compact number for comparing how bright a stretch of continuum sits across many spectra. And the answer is 0.445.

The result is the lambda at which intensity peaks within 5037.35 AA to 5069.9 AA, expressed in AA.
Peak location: 5069.35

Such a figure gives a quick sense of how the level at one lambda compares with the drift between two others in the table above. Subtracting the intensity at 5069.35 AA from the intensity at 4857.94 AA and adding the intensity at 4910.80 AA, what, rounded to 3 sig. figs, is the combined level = 13.7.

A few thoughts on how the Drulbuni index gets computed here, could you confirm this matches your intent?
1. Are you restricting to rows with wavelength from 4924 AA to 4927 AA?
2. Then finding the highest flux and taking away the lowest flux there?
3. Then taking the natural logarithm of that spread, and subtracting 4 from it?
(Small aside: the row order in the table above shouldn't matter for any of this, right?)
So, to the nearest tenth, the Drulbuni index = -4.7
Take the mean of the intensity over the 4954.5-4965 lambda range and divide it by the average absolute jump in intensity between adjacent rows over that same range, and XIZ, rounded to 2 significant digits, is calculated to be 70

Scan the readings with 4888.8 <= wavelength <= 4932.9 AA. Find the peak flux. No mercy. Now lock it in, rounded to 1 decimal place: 17.2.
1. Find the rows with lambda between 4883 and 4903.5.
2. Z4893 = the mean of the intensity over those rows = 16.5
